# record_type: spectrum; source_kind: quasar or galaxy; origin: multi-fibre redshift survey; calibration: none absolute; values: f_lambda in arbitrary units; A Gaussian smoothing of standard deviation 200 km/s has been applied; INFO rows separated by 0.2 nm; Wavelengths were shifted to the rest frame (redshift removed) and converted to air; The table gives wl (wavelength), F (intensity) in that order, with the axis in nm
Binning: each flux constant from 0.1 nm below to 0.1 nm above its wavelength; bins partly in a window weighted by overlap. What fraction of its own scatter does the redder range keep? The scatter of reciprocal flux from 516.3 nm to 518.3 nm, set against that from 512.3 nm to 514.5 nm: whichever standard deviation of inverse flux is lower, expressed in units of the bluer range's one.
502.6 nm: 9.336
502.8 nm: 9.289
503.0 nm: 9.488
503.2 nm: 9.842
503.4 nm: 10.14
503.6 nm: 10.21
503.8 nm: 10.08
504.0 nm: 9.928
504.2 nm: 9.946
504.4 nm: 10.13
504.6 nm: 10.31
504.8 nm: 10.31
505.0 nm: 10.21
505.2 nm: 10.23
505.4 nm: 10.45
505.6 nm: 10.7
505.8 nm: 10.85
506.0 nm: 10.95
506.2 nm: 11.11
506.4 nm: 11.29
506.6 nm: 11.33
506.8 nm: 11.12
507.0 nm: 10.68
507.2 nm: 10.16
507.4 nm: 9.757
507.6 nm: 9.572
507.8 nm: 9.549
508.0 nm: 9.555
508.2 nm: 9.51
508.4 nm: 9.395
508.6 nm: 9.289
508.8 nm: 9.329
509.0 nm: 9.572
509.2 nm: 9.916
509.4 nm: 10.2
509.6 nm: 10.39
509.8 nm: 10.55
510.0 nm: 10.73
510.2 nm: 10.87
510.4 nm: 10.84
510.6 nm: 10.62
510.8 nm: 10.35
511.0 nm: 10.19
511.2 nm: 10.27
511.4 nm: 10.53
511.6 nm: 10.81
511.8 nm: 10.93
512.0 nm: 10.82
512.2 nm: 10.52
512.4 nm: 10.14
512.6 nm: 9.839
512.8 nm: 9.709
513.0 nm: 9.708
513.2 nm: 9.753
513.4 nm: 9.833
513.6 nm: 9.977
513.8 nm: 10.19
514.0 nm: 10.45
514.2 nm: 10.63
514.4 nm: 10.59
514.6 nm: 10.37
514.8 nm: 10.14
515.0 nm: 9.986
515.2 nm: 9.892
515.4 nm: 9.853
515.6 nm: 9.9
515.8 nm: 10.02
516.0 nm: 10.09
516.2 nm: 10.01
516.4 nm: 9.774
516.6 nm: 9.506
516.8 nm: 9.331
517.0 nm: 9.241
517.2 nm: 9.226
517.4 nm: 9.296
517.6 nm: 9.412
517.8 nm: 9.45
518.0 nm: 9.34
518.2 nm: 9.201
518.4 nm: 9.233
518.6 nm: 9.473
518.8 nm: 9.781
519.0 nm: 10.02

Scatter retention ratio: 0.56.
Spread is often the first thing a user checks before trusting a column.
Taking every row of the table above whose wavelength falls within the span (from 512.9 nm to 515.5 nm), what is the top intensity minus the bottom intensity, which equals 0.92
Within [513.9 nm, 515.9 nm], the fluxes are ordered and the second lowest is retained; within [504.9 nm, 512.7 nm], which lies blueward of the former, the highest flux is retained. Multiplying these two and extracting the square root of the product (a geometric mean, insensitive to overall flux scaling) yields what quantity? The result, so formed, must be 10.59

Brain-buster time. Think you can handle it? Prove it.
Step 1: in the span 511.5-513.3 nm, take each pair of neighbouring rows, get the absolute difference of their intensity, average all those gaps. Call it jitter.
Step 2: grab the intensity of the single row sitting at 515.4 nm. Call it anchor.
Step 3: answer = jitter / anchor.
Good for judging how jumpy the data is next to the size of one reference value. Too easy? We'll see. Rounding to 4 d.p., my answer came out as 0.0176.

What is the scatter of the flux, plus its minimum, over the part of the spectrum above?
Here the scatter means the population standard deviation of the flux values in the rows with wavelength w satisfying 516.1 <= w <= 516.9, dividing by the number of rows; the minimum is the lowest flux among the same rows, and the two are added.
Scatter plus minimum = 9.6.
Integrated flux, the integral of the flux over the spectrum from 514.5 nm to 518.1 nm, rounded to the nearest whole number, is 35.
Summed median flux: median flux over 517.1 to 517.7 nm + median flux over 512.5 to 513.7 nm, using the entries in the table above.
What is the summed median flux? 19.09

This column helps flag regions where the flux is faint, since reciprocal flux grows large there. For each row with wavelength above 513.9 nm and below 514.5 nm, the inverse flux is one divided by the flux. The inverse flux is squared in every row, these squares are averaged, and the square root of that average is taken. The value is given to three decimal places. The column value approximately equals 0.095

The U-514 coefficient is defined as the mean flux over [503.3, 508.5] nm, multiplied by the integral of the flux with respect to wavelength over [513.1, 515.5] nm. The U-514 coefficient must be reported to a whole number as 250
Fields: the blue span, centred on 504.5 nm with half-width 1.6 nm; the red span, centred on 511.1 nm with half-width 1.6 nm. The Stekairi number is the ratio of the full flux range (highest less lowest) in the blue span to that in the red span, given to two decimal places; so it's 1.34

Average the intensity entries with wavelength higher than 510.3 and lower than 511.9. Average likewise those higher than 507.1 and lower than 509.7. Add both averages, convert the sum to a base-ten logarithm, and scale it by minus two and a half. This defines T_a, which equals -3.27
